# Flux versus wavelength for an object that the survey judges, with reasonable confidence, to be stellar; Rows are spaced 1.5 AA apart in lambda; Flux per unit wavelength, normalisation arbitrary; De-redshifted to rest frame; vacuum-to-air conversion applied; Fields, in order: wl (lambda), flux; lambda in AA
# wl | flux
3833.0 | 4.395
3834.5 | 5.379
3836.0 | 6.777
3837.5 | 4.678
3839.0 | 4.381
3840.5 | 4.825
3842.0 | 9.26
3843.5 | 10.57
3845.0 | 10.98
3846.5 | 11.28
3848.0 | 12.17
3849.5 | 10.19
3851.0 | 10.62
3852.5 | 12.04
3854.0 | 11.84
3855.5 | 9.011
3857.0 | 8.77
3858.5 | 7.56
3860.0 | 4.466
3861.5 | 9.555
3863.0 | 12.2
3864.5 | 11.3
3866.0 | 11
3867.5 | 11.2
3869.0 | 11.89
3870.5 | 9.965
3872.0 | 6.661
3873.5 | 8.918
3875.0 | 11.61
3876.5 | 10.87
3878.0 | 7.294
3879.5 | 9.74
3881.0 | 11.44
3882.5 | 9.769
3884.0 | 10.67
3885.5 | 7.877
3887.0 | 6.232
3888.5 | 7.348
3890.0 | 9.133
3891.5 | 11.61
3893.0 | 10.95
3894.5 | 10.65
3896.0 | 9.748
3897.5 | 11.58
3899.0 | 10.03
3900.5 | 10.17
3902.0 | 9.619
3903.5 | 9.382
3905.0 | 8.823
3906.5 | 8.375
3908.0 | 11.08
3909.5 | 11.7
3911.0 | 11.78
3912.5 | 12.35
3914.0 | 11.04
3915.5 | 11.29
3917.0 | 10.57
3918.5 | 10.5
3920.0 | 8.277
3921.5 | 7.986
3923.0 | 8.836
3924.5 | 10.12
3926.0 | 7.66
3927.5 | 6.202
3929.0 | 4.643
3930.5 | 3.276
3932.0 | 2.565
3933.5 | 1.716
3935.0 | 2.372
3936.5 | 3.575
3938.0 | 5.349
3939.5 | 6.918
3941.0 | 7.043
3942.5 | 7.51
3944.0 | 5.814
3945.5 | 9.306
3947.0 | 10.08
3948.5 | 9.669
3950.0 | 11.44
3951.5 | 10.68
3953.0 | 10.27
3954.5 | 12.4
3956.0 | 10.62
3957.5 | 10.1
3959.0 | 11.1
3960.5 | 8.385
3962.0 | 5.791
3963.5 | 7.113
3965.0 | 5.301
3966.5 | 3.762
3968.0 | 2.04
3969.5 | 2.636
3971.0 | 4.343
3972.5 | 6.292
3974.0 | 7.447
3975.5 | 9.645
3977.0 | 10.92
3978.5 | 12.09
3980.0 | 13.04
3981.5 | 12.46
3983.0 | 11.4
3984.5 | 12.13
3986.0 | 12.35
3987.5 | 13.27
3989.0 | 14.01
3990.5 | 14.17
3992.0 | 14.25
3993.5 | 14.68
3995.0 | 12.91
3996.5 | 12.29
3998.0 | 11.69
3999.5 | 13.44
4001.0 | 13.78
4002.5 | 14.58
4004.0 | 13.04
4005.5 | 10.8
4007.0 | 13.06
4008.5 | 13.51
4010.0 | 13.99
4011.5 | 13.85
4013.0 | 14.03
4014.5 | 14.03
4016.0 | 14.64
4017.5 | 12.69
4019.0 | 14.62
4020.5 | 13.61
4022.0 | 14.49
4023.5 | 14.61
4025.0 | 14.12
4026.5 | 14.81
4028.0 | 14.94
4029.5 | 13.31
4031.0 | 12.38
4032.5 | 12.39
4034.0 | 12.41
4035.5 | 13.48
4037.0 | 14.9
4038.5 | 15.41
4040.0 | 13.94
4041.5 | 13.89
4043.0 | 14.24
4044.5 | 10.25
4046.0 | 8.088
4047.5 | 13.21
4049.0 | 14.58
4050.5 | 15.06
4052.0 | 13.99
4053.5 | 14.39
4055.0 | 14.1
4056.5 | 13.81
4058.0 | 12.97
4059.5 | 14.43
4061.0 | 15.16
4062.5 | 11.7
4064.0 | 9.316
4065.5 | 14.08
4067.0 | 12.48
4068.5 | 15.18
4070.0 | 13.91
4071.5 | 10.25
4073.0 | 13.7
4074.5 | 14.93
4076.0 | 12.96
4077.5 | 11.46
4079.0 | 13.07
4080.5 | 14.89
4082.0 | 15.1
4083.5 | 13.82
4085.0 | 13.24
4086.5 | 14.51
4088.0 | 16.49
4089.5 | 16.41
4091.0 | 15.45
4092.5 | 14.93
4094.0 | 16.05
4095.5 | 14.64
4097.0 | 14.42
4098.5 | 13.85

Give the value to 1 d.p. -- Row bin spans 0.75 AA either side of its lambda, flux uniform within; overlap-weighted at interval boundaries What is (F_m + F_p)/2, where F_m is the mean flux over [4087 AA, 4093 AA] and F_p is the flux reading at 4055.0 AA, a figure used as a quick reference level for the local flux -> 15.0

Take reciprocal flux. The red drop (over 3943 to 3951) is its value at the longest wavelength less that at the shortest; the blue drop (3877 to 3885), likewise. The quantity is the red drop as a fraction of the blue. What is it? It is 1.95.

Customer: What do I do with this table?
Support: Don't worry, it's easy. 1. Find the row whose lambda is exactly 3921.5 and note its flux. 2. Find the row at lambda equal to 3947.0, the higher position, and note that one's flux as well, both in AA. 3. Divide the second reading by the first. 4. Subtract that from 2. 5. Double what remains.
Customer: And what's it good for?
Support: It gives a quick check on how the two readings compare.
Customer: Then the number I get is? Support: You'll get 1.48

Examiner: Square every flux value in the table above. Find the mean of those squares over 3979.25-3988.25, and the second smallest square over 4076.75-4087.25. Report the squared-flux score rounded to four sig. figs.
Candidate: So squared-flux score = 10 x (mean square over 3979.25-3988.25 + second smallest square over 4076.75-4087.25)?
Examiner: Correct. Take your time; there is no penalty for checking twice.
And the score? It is 3260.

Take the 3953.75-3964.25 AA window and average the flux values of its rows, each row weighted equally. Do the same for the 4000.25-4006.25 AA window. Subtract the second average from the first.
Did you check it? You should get -3.7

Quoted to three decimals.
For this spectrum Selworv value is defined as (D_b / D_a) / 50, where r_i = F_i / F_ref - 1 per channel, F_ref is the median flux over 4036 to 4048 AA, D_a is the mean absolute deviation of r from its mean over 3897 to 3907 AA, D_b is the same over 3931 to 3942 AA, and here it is 0.050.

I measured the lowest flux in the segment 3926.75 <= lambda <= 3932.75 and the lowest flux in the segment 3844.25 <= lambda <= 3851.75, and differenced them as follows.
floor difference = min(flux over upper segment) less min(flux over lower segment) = -8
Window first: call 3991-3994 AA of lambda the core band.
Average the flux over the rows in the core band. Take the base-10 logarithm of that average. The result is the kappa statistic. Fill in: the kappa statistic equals 1.16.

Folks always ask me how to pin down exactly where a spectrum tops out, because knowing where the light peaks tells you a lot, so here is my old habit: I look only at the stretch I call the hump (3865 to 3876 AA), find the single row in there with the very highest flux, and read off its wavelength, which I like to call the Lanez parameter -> 3869.0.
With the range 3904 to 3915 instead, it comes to 3912.5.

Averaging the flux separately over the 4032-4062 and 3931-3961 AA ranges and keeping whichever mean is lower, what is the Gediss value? 7.8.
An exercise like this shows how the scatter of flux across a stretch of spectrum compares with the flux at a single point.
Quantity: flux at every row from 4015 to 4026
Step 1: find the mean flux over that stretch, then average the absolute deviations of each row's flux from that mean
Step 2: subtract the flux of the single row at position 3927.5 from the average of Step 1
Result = -5.7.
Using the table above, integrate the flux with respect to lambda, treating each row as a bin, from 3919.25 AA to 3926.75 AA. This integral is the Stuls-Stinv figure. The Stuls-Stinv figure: 64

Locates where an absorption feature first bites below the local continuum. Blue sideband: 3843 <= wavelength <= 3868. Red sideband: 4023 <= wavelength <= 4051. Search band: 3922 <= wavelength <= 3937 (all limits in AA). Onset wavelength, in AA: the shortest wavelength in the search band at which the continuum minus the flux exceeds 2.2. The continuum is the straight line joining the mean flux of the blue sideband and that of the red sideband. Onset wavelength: 3923.0 AA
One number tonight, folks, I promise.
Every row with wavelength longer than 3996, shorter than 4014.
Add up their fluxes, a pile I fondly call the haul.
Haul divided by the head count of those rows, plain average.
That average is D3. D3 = 13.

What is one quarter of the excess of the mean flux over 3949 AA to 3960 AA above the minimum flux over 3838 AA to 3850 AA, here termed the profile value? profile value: 1.6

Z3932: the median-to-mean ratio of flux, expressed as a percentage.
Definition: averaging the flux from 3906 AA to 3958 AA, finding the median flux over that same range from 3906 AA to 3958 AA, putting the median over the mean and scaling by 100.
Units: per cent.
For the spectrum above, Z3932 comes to 111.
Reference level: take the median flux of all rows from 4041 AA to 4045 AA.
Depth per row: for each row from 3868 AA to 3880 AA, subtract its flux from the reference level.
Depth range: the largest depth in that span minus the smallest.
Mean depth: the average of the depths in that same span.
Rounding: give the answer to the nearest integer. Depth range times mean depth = 22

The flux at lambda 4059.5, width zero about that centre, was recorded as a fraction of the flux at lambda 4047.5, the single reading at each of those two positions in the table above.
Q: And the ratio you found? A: 1.1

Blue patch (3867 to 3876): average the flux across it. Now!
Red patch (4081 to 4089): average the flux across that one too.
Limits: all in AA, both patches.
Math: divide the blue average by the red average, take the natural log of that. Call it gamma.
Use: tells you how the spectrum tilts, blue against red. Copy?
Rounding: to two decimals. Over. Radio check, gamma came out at -0.38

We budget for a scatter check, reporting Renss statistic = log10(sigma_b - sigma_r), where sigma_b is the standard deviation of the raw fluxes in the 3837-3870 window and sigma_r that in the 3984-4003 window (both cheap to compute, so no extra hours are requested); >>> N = 0.22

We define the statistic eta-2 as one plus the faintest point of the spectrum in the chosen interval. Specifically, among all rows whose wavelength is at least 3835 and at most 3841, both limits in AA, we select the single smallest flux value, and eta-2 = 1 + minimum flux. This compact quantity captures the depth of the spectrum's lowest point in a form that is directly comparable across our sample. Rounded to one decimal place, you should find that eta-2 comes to 5.4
